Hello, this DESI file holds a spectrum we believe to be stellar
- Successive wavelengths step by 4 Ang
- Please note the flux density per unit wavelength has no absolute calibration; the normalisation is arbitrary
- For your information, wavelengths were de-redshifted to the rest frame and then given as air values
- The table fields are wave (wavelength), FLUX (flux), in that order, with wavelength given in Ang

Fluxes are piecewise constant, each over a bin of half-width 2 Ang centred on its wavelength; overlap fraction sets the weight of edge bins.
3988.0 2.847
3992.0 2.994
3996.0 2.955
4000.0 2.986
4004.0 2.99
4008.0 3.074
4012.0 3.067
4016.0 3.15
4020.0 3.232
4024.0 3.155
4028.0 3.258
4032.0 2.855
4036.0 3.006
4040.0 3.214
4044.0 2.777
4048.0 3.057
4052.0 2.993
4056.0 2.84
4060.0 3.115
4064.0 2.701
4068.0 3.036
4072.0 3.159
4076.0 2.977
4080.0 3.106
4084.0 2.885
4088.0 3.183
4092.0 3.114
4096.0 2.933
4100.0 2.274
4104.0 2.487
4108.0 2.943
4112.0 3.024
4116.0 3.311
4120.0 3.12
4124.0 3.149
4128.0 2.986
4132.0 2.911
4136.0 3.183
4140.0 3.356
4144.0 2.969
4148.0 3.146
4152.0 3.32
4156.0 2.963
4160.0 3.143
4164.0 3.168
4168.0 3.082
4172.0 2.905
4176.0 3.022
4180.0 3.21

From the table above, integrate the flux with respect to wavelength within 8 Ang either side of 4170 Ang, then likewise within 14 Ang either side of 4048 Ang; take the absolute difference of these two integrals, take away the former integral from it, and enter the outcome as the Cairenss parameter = -13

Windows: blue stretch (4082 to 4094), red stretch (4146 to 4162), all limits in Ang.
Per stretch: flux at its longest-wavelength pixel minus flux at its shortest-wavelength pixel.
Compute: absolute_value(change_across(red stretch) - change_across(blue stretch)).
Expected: 0.23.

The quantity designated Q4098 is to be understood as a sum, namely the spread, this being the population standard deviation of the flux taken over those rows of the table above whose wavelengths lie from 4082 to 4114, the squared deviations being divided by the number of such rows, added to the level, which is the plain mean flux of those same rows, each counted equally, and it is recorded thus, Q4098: 3.15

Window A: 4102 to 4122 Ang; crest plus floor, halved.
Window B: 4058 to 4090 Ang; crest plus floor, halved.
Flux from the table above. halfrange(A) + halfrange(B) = 5.84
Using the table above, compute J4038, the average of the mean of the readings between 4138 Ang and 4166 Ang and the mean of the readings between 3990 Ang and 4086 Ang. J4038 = 3.09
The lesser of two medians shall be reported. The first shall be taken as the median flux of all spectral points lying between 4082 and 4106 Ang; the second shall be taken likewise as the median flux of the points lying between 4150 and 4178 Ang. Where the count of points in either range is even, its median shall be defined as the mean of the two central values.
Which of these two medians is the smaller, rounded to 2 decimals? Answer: 2.91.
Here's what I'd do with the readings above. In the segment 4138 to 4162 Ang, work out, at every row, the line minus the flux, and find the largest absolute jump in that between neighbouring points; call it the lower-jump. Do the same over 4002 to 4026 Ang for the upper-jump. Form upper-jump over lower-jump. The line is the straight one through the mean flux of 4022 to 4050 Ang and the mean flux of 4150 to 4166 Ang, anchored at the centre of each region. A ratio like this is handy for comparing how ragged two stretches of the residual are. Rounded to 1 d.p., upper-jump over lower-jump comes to 0.2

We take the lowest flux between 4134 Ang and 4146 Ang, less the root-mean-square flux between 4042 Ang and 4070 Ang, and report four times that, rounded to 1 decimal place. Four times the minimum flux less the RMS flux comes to 0.1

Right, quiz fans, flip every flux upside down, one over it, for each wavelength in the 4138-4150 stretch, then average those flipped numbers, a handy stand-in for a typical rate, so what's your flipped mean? 0.318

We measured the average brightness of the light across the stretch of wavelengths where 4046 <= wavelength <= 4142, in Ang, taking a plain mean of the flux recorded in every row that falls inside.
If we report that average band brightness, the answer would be 2.99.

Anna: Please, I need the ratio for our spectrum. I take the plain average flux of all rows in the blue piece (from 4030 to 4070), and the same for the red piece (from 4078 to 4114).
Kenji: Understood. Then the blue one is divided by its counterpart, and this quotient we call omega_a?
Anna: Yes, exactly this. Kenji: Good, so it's 1.03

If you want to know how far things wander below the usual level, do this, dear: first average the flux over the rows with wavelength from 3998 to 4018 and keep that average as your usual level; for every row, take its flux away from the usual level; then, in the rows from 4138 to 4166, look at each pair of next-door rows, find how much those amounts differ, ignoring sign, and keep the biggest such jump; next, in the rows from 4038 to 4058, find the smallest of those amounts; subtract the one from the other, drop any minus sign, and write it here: 0.548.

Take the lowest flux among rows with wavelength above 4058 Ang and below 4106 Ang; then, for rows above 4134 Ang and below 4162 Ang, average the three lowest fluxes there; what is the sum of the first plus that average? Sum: 5.30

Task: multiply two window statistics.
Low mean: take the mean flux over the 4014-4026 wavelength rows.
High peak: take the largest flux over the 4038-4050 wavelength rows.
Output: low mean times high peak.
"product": 10.2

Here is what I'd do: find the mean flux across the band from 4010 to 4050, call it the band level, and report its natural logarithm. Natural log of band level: 1.12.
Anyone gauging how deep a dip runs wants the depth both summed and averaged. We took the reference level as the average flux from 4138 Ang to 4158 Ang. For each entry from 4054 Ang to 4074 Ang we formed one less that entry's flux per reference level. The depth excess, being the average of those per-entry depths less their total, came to -0.23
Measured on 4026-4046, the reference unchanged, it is -0.16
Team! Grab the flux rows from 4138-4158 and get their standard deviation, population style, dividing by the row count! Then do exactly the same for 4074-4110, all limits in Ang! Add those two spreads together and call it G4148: 0.45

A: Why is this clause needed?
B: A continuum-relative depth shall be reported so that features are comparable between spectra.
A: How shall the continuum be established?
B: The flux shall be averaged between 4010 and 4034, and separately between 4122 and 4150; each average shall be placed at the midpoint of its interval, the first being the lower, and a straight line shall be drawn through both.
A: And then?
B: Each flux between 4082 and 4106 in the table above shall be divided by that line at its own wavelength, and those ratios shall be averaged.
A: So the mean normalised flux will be 0.91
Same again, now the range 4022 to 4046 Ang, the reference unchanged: 0.98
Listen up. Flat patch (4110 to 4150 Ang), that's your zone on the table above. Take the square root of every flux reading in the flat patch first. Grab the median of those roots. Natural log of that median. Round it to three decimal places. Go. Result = 0.571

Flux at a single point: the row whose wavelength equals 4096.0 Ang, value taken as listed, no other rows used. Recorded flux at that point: 2.933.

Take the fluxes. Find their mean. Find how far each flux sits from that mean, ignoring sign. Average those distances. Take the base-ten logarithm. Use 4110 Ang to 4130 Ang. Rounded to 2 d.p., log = -1.04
